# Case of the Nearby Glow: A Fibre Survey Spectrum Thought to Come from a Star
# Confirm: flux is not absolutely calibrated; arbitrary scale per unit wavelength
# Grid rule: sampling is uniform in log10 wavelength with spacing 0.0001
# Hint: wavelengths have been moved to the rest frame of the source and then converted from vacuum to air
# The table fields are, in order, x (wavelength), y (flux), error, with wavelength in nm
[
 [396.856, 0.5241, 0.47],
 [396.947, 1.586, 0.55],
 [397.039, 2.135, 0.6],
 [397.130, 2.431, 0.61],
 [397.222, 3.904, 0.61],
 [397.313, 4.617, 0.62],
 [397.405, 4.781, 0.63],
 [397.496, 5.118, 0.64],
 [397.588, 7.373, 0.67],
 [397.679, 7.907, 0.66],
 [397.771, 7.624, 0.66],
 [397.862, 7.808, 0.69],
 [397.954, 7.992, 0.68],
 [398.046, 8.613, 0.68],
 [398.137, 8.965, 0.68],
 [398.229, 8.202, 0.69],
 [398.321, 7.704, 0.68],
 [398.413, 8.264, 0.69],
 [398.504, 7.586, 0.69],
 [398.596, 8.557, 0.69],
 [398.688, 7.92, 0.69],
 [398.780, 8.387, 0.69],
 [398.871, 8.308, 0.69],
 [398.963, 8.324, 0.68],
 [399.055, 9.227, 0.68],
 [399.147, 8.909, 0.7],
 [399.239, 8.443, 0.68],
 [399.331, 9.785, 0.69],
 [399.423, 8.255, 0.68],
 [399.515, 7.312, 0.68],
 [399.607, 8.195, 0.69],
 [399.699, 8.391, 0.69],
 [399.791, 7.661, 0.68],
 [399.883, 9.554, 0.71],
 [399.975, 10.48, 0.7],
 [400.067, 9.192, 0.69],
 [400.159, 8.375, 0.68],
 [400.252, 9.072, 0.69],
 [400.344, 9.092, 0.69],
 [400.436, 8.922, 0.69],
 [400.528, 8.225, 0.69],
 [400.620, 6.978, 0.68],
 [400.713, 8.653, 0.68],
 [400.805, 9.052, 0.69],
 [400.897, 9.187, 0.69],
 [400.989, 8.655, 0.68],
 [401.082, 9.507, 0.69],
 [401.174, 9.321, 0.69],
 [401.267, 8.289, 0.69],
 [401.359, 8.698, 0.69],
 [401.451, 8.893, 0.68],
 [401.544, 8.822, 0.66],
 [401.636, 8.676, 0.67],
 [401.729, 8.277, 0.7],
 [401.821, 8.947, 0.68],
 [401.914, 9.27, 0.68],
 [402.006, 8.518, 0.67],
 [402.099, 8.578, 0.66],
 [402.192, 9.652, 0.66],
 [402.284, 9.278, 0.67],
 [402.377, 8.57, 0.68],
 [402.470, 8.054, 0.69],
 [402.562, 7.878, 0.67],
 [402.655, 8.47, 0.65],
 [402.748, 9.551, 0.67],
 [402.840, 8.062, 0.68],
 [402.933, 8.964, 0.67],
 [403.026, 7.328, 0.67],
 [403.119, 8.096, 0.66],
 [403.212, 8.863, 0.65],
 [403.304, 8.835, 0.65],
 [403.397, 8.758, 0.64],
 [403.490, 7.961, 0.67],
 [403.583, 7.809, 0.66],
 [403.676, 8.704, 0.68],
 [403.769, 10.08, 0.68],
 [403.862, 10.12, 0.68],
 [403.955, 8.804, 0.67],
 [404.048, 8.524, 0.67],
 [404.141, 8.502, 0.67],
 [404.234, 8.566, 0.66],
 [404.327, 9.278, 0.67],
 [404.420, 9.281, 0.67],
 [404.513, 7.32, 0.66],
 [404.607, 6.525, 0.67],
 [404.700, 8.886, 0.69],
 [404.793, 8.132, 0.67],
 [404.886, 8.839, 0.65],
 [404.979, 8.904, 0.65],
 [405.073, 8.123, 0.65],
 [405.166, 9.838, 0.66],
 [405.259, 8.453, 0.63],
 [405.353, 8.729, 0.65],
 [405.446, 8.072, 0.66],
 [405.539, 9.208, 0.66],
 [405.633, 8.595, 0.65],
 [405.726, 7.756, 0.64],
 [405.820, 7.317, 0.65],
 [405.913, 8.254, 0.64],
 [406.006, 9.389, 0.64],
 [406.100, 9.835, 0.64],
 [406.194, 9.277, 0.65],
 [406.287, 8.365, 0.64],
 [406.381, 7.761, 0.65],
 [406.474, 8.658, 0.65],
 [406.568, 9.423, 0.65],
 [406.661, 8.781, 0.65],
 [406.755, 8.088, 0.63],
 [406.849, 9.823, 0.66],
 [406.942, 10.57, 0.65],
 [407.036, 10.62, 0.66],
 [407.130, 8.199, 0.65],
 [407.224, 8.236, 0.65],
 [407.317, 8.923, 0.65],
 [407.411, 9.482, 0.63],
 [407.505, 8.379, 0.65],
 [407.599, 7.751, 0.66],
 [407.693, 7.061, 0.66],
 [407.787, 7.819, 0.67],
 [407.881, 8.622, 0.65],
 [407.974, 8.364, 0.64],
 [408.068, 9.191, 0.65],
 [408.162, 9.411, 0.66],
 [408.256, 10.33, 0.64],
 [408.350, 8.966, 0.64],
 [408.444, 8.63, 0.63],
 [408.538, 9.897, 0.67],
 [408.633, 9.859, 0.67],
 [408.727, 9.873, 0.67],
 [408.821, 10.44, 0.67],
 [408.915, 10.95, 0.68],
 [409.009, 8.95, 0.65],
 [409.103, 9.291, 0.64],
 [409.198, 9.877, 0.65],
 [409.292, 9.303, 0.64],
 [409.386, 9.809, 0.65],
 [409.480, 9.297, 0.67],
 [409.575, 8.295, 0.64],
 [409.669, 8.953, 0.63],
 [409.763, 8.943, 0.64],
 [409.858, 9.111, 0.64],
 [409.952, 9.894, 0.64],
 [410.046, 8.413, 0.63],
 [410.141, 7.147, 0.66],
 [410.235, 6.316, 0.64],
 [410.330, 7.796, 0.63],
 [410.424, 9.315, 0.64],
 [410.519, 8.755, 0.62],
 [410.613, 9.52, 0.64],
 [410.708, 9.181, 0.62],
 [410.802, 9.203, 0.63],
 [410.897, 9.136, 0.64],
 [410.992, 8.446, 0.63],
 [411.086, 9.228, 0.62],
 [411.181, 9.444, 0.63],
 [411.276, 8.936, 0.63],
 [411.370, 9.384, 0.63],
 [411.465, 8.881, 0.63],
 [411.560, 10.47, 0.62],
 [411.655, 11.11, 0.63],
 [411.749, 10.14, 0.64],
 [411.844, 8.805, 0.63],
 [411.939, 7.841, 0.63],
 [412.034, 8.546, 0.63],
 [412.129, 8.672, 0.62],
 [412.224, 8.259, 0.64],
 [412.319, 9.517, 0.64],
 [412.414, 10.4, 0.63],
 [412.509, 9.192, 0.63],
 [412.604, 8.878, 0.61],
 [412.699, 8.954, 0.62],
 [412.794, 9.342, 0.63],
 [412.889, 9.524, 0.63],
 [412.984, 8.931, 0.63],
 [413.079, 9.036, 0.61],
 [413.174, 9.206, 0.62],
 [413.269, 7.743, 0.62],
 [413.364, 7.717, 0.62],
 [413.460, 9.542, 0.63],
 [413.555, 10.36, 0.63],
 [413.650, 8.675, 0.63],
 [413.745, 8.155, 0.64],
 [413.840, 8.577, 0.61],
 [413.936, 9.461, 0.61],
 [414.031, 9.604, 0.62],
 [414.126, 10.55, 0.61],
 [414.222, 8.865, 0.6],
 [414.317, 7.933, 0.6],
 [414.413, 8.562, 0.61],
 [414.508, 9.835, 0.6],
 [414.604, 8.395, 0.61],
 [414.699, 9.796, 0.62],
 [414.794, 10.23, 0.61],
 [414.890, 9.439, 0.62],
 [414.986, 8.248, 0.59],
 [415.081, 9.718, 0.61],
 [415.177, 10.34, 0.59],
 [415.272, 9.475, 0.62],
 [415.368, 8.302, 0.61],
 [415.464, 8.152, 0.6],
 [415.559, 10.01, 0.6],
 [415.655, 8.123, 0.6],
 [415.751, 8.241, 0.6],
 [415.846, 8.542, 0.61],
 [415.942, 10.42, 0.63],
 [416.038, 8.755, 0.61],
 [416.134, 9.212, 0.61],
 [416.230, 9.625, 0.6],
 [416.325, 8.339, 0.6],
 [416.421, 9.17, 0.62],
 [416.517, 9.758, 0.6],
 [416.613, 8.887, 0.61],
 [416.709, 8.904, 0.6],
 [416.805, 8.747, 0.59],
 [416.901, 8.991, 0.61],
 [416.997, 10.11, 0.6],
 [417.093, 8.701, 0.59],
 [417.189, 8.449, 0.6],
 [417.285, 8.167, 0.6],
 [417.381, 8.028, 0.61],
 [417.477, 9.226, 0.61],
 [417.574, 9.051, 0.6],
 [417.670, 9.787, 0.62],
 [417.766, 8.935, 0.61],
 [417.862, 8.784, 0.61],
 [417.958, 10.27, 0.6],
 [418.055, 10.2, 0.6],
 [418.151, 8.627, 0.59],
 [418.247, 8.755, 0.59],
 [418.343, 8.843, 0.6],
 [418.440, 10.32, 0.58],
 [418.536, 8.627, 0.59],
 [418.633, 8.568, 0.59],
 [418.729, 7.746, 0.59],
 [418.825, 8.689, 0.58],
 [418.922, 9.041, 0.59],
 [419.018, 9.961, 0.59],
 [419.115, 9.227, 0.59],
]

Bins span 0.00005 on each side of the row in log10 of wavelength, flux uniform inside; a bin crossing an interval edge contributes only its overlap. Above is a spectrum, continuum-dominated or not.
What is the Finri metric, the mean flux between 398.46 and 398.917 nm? 8.2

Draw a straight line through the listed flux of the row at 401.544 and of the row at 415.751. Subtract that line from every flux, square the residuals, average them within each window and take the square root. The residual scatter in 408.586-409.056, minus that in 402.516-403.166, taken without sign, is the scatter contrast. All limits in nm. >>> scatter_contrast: 0.8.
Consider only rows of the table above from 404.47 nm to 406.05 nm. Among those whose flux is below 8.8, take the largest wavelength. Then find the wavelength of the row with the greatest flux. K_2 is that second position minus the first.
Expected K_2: -0.75 nm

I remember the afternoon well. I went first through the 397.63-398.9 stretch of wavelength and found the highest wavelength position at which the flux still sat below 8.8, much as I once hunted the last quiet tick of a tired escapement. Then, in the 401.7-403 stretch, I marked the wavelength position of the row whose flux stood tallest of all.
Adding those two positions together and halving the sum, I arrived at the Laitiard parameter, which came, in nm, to 400.53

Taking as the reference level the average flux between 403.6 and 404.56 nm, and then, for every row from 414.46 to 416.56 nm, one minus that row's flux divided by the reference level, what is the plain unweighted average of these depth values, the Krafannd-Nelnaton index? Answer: -0.03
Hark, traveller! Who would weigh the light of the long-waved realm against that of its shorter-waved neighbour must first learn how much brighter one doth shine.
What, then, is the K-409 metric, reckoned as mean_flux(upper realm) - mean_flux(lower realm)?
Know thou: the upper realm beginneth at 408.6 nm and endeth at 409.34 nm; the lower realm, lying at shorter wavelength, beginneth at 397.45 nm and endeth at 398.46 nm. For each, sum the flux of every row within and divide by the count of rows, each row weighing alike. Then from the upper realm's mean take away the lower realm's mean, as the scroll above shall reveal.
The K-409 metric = 2.0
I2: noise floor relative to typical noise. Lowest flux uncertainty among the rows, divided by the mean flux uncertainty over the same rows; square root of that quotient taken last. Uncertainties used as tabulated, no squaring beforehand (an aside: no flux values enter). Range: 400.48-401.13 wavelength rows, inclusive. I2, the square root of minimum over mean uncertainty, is 0.996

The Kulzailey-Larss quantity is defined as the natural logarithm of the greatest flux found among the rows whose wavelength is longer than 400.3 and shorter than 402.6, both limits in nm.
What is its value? 2.27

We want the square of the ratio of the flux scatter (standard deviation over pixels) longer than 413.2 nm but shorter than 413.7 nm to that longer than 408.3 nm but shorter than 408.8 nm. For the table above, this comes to 4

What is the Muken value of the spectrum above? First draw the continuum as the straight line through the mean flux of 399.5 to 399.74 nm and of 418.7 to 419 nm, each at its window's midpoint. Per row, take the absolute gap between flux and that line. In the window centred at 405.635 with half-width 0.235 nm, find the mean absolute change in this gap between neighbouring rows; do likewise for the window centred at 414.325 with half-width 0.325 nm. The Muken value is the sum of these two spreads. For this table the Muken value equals 1.48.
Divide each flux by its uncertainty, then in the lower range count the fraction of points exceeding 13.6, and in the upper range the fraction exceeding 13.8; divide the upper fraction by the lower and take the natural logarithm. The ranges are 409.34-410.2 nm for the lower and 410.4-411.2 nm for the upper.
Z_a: 0.29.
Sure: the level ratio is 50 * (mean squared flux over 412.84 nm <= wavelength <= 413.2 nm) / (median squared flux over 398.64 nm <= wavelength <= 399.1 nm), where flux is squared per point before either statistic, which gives 60.8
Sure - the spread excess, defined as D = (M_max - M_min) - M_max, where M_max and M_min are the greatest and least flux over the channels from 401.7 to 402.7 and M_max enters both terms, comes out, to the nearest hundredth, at -7.88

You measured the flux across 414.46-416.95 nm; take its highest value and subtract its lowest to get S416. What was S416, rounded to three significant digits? 2.30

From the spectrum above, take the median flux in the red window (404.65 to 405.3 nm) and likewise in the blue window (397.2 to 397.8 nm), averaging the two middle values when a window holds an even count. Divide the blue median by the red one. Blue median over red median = 0.58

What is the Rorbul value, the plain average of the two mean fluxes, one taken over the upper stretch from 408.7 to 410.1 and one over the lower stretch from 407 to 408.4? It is 9.1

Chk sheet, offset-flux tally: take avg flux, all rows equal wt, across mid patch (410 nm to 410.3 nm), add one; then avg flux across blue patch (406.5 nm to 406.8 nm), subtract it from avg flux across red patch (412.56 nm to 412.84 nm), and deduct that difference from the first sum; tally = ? 8.0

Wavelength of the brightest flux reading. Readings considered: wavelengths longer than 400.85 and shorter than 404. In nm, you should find 403.862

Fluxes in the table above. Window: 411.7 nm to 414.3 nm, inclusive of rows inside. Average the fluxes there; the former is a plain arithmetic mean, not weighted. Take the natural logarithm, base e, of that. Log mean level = 2.20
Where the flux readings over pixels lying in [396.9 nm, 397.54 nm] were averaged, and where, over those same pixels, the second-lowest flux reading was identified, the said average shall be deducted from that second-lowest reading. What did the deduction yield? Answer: -1.4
